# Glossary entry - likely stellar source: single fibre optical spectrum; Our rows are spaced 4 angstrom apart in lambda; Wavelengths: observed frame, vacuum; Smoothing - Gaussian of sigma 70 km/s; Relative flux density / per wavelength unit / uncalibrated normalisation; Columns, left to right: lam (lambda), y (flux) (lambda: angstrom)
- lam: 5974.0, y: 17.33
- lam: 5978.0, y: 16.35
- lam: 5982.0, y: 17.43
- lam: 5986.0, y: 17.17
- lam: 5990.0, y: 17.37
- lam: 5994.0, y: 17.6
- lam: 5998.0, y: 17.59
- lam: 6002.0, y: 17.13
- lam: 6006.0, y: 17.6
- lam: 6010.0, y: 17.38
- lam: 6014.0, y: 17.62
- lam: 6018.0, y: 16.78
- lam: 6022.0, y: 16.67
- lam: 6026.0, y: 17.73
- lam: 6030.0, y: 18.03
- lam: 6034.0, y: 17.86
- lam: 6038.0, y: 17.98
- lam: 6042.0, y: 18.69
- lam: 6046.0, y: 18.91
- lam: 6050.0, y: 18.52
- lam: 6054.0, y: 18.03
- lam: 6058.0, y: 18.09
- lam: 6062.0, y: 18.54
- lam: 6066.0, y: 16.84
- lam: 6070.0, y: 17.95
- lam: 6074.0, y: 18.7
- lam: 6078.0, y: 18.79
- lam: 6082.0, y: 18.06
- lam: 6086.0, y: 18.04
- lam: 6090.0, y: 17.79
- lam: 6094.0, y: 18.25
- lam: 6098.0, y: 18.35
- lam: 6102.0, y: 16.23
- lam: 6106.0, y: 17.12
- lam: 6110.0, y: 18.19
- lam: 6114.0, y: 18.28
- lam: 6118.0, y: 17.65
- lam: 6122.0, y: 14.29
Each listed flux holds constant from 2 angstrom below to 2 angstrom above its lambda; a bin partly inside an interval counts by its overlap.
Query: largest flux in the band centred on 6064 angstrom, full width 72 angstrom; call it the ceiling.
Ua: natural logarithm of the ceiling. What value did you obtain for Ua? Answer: 2.94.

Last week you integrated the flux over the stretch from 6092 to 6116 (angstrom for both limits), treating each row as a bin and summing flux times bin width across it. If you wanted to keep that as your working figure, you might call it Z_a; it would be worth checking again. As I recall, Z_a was 426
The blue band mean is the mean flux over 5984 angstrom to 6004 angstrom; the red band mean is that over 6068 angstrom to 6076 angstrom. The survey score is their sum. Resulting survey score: 35.7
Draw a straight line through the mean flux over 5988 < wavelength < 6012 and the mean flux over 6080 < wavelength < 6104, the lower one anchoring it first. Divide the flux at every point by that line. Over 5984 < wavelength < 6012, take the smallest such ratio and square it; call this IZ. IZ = 0.96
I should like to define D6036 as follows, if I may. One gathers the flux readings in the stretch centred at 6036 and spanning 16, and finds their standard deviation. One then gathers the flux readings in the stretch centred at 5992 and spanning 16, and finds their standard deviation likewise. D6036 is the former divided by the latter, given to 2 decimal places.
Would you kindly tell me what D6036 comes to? 1.83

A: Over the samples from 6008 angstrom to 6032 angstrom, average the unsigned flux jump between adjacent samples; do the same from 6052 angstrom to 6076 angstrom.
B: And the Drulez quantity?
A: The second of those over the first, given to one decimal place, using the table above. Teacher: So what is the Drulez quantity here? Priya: 1.6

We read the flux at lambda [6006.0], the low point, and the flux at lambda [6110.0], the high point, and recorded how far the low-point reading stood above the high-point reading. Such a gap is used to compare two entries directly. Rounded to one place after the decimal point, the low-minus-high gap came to -0.6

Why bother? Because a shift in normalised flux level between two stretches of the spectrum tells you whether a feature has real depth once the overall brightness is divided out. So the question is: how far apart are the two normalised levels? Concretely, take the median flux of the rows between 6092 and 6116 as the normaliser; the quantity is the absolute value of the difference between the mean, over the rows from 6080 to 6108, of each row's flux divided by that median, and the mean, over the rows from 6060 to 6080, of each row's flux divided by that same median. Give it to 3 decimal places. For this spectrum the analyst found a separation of 0.026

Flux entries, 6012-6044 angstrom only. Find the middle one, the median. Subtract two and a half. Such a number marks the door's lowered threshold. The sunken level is 15.3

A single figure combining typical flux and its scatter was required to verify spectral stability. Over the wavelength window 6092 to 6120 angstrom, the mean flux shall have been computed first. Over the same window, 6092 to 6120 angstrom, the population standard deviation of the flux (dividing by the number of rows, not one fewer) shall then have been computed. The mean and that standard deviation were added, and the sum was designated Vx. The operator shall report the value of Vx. 18.5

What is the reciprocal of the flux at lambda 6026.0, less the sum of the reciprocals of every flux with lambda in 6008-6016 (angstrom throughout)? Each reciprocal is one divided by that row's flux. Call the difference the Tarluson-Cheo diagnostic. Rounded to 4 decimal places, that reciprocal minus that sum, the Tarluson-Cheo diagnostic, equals -0.0579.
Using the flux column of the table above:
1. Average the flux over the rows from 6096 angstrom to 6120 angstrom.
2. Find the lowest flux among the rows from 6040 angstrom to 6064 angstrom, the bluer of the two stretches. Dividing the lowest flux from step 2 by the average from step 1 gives 1.02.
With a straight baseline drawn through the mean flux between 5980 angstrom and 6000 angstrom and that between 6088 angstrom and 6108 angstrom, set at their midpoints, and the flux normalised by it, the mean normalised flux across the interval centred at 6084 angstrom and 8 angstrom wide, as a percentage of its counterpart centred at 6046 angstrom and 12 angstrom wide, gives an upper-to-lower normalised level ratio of 96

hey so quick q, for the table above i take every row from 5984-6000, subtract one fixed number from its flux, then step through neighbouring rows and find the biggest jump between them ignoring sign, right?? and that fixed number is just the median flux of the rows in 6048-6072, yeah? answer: 0.23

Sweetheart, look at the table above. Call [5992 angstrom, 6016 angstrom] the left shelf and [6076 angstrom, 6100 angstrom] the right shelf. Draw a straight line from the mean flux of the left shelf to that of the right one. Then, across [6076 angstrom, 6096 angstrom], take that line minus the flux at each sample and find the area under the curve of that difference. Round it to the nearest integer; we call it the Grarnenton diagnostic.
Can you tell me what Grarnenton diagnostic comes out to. 0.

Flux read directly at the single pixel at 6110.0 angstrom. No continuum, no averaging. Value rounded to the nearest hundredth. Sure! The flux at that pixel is 18.19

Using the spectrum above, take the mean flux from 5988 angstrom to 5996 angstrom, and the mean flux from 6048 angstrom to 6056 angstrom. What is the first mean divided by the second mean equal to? 0.96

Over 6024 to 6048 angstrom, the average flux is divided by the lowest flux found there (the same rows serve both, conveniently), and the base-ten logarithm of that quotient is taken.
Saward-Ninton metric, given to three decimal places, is 0.011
